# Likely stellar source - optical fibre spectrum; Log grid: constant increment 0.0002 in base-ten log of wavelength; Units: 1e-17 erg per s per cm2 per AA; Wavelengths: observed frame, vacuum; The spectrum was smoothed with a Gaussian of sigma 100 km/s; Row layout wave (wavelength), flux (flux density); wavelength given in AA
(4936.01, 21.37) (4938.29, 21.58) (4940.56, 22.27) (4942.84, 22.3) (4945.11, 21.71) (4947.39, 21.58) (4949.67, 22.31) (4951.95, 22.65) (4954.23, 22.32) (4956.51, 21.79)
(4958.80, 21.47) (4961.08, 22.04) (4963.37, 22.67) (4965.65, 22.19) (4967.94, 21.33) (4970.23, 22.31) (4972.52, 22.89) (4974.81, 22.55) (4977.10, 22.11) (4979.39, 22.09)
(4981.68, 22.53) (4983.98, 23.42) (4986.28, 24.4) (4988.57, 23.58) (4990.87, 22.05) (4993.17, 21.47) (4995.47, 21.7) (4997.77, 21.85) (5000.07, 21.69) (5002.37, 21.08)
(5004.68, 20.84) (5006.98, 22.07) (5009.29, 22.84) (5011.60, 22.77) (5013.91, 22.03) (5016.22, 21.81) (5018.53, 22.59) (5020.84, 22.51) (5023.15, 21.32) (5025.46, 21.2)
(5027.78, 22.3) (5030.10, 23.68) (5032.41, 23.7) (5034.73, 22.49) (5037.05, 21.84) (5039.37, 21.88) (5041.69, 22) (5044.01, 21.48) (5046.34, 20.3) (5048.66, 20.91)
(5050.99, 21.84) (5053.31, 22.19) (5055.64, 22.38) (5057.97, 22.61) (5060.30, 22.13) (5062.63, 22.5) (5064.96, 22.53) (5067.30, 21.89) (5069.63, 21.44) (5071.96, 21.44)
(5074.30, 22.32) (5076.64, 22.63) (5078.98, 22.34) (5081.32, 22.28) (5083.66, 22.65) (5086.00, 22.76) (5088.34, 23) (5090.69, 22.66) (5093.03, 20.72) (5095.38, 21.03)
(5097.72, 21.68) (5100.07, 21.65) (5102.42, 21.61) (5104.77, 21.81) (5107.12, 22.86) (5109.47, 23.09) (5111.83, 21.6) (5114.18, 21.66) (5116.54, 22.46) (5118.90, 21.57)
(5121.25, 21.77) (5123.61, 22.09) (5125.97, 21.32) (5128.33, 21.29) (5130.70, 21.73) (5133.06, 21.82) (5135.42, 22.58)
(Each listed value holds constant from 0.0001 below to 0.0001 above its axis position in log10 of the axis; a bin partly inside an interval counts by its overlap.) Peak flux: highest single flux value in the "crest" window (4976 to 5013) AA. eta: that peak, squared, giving 595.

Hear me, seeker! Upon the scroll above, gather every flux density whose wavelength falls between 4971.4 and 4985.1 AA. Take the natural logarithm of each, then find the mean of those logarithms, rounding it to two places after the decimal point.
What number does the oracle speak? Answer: 3.12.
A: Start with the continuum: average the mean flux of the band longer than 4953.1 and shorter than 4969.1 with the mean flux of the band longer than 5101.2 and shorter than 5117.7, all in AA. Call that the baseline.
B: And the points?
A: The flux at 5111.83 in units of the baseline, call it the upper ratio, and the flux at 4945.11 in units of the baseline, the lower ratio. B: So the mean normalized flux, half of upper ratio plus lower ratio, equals 0.98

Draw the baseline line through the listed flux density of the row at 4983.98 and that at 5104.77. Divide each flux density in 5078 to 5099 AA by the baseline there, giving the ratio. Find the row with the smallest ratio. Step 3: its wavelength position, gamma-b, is 5093.03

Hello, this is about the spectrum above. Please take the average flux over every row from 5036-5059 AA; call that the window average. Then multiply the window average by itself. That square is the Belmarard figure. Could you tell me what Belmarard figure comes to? 473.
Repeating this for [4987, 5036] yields 492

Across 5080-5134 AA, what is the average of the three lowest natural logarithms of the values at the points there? 3.05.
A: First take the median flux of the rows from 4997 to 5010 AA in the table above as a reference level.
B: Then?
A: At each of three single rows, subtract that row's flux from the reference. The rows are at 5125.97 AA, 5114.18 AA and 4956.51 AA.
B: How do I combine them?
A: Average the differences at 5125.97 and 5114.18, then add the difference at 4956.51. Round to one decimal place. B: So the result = 0.3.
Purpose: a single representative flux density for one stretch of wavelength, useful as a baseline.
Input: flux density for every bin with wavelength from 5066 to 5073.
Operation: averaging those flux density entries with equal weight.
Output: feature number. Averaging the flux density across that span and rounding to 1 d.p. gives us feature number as 21.6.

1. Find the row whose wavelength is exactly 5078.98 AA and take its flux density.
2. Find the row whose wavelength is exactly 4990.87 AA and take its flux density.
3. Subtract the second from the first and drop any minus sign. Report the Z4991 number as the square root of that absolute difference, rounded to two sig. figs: 0.54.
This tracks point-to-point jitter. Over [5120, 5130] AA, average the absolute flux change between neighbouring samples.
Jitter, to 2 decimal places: 0.37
